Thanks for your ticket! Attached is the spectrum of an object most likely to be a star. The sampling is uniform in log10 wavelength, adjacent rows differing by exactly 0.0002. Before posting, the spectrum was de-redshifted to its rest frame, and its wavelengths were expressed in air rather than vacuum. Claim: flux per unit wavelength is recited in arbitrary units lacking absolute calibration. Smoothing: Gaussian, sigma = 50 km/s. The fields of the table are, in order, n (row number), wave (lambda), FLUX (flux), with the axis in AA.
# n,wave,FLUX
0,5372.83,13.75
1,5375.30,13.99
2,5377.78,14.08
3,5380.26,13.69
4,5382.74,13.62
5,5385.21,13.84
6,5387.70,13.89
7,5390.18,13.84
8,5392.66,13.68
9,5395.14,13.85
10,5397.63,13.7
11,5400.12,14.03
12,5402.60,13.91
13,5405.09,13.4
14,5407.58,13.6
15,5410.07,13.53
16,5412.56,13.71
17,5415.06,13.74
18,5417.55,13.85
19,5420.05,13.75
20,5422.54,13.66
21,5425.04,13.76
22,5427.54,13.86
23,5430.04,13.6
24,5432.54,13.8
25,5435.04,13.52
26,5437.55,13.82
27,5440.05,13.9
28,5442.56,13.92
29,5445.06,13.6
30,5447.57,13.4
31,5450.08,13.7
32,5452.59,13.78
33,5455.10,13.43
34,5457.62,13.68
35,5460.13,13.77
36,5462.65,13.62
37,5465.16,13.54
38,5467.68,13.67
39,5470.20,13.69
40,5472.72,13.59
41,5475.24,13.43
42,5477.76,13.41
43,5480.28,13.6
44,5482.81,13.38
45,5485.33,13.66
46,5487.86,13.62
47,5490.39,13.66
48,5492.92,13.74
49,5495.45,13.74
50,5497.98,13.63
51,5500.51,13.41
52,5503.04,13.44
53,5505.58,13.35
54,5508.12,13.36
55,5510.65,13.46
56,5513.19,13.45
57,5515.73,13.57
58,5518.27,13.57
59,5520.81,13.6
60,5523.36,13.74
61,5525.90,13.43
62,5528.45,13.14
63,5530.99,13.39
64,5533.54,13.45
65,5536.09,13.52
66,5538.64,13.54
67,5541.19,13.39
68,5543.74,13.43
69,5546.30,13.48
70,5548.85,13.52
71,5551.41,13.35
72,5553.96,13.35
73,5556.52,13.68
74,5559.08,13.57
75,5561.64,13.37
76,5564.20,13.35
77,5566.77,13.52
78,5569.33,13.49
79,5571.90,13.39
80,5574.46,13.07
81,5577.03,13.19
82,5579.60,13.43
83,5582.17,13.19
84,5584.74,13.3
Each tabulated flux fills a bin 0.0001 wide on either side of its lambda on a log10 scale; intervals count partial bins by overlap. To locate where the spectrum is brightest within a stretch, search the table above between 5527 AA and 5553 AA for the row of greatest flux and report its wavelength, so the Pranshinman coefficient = 5538.64 AA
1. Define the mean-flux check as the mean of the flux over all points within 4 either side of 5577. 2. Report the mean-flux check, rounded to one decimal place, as 13.2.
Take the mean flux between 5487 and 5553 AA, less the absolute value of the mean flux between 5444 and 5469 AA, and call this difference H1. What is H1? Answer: -0.12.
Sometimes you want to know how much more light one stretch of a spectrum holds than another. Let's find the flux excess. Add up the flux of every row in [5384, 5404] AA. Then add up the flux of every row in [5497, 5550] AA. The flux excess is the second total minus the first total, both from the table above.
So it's 172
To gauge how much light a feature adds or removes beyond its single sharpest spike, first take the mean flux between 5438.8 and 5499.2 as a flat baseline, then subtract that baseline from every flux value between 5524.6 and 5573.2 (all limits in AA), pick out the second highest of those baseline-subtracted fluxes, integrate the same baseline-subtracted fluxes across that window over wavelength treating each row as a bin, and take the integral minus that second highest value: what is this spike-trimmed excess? -9.2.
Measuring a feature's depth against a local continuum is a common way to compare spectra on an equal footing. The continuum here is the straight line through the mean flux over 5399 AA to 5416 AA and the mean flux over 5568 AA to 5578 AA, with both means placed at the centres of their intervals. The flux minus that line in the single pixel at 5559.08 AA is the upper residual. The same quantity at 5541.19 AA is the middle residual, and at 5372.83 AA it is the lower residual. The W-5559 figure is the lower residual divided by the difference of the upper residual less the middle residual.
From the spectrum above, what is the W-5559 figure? -0.2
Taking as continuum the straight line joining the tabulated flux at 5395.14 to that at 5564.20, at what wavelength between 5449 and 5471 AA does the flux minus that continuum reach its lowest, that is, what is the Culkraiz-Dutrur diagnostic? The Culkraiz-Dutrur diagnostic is 5455.10 AA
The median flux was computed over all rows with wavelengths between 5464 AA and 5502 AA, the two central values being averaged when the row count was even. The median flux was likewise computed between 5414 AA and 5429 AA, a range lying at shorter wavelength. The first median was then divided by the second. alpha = 0.990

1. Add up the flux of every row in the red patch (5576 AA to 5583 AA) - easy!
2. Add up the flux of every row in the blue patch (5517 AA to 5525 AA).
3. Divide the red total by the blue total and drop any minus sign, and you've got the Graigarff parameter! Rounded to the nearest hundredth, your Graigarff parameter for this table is 0.97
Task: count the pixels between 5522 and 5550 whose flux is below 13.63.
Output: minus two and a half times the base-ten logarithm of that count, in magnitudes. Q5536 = -2.5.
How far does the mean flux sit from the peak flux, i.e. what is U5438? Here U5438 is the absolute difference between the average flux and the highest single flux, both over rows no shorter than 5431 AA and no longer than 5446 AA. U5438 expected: 0.16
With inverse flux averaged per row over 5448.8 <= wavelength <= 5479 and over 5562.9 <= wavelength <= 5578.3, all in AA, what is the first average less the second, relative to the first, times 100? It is -2.1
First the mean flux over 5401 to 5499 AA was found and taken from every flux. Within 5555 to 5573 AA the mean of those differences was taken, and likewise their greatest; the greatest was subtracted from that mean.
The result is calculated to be -0.199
